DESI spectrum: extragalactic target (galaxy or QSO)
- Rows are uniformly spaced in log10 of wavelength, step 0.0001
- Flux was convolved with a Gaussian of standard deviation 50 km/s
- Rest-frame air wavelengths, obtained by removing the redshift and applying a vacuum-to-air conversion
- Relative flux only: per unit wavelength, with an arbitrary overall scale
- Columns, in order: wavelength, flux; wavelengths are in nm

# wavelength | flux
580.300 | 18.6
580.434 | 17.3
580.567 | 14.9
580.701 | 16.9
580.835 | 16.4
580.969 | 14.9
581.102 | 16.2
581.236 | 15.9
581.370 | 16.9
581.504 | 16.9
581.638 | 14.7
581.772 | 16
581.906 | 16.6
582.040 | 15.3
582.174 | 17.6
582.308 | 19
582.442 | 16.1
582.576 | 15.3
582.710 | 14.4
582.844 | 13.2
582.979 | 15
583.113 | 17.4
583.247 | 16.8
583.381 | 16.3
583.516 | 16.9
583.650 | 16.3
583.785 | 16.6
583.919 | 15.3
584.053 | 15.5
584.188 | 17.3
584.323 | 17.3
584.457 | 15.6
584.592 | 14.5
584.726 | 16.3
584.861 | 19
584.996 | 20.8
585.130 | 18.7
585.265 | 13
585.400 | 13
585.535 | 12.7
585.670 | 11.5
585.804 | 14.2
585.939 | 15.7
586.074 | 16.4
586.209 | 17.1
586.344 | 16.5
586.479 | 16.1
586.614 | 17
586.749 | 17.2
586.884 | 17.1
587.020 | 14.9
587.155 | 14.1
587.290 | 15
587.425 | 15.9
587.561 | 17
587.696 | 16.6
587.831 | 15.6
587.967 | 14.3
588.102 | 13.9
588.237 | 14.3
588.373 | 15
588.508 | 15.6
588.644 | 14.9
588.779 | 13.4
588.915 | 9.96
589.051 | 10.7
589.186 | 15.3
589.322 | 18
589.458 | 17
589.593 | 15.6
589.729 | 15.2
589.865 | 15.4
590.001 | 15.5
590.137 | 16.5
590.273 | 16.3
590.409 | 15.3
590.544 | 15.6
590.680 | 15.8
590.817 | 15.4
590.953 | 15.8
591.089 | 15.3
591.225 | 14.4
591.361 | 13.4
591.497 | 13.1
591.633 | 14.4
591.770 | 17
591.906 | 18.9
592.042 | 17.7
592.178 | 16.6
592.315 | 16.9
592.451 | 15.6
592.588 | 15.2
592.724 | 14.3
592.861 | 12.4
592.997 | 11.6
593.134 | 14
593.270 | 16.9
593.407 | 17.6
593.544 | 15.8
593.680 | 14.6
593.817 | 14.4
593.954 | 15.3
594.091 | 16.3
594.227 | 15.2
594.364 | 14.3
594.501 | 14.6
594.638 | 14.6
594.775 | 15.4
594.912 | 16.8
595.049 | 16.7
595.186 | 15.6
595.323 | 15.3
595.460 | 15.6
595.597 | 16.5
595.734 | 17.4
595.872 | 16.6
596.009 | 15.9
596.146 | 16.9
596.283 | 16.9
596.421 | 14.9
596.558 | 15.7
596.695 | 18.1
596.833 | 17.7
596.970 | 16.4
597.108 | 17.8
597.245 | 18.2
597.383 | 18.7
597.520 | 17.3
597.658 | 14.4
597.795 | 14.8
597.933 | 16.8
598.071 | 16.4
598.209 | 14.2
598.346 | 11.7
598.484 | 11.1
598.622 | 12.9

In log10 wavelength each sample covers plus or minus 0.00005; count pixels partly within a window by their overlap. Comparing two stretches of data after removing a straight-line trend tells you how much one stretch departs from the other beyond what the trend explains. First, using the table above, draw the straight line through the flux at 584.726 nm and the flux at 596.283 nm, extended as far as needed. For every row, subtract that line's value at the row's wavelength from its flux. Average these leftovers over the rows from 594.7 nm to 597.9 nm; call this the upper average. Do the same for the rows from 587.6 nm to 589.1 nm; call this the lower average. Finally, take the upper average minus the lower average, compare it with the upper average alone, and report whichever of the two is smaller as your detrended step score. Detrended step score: -0.40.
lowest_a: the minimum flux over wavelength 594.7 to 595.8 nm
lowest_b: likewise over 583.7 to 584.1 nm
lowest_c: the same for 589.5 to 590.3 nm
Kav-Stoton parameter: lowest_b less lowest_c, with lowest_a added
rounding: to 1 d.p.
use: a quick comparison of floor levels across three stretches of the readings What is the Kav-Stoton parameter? 15.4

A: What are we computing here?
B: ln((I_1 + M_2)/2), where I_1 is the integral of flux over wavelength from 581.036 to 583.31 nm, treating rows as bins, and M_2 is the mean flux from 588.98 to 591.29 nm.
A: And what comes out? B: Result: 3.26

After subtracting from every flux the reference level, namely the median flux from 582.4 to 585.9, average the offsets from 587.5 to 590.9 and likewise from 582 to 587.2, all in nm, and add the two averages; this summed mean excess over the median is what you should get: -0.6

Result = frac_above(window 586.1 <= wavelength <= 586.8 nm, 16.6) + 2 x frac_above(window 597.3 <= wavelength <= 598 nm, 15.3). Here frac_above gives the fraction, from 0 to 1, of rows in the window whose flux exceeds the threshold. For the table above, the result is 1.8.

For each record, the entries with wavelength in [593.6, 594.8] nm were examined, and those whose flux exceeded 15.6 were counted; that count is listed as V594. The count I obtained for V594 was 1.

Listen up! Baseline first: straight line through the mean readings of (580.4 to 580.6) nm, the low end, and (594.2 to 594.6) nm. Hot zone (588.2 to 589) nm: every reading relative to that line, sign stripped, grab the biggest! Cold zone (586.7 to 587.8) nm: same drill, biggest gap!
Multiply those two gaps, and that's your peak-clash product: 9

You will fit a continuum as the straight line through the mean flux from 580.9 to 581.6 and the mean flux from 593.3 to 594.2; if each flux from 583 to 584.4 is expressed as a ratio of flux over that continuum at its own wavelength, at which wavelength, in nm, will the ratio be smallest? 583.919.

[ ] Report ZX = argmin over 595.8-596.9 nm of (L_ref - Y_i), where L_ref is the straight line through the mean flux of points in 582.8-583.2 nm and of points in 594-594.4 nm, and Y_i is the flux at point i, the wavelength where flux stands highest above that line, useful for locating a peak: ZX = 596.695 nm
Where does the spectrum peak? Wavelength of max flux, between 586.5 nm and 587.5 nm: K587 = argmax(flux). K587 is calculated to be 586.749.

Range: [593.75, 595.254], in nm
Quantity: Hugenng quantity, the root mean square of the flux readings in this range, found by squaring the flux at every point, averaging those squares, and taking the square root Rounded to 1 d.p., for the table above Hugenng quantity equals 15.4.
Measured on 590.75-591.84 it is 14.9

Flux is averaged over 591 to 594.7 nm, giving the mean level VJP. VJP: 15.2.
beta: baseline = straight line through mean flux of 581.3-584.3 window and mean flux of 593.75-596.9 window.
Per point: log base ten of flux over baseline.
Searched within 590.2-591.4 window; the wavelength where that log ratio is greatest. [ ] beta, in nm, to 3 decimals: 590.273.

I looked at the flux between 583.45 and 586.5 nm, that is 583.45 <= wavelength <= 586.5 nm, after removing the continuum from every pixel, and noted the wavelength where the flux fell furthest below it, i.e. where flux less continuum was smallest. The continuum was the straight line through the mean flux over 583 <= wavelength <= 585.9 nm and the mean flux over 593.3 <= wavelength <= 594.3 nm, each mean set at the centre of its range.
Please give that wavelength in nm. 585.670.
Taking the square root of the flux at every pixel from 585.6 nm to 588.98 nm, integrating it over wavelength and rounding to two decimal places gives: 13.14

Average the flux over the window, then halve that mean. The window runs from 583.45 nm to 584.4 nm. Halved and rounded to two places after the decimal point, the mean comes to 8.23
